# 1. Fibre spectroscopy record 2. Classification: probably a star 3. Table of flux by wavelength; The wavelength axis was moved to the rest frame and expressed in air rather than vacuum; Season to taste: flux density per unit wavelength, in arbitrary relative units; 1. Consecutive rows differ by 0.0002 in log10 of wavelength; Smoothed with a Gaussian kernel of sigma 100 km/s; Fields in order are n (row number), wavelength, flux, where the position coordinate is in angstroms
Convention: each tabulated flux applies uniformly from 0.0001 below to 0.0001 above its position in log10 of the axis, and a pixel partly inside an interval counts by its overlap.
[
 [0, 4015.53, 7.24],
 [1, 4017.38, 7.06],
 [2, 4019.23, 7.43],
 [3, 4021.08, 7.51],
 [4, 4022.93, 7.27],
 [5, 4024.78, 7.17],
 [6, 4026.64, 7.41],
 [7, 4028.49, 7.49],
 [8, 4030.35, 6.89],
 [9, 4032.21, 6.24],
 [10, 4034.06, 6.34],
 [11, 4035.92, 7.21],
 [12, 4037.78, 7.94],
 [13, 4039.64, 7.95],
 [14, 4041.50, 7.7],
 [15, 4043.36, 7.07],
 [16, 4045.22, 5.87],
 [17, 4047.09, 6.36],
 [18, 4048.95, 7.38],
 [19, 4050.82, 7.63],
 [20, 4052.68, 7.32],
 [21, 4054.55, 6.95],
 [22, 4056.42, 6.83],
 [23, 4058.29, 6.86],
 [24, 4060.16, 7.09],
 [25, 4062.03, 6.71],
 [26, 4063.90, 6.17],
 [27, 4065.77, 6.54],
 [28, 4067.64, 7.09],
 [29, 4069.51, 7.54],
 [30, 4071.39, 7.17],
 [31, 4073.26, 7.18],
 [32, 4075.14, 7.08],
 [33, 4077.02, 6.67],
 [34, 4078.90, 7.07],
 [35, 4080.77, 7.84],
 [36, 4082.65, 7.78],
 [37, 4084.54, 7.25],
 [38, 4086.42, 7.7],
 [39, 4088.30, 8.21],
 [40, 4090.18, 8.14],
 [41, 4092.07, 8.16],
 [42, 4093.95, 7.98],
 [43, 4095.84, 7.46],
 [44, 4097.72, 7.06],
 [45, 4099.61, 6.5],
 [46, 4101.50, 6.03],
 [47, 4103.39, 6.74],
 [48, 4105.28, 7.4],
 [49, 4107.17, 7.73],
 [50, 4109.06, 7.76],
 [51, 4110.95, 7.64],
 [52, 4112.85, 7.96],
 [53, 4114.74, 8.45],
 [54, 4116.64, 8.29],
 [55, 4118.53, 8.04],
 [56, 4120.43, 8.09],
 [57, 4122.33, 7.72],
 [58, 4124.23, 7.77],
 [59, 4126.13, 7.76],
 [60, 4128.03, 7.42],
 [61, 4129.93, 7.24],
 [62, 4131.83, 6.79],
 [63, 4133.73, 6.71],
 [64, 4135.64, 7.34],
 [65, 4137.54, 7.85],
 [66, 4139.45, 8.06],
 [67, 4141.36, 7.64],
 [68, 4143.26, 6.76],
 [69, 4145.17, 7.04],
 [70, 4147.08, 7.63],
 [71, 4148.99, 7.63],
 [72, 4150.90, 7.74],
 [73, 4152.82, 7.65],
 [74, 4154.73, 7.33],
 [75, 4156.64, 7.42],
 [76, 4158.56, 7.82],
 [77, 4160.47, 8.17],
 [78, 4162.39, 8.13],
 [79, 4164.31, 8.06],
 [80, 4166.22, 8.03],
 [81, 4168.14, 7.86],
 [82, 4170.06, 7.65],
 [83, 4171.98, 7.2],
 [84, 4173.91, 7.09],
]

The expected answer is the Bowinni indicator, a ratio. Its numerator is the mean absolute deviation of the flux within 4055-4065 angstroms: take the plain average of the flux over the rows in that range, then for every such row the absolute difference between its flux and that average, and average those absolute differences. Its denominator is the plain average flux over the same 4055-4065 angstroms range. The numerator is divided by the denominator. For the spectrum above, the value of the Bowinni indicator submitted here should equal 0.035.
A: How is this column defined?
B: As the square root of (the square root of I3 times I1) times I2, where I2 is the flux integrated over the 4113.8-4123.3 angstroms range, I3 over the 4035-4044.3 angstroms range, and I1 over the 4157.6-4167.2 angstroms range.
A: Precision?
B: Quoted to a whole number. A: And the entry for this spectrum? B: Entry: 75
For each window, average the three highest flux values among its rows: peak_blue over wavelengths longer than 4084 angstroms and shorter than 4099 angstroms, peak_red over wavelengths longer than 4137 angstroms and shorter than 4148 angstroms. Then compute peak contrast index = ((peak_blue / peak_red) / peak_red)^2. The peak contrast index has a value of 0.018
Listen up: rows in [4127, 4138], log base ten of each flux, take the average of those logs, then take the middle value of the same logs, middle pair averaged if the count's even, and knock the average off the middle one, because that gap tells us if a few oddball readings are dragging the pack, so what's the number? 0.005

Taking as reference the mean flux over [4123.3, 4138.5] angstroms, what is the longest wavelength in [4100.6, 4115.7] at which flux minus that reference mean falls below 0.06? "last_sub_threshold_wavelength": 4105.28 angstroms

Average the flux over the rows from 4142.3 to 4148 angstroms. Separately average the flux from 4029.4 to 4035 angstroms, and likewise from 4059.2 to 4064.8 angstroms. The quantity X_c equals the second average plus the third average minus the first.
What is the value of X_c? 6.0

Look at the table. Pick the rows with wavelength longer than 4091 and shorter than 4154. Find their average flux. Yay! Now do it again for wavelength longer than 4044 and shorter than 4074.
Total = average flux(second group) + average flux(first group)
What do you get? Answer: 14.4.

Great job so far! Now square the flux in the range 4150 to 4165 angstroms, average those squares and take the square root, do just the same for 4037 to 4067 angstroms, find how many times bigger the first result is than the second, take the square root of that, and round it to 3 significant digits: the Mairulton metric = 1.05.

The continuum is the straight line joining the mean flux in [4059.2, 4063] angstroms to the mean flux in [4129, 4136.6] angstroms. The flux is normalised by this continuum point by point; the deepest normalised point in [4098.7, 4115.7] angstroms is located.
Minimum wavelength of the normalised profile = 4101.50 angstroms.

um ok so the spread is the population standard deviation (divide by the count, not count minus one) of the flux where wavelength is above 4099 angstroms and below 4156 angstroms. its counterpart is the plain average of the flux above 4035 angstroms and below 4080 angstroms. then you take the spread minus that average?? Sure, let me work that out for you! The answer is -6.5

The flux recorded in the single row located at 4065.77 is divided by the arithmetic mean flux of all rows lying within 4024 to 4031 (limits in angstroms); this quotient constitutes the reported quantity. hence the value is 0.90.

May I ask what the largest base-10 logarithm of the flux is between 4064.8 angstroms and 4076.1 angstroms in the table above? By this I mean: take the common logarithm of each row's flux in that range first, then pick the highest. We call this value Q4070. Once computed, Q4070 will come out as 0.877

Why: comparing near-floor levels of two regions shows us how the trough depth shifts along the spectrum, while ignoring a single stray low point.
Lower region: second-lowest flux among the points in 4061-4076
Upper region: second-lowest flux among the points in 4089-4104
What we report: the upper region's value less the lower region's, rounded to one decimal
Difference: 0.0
